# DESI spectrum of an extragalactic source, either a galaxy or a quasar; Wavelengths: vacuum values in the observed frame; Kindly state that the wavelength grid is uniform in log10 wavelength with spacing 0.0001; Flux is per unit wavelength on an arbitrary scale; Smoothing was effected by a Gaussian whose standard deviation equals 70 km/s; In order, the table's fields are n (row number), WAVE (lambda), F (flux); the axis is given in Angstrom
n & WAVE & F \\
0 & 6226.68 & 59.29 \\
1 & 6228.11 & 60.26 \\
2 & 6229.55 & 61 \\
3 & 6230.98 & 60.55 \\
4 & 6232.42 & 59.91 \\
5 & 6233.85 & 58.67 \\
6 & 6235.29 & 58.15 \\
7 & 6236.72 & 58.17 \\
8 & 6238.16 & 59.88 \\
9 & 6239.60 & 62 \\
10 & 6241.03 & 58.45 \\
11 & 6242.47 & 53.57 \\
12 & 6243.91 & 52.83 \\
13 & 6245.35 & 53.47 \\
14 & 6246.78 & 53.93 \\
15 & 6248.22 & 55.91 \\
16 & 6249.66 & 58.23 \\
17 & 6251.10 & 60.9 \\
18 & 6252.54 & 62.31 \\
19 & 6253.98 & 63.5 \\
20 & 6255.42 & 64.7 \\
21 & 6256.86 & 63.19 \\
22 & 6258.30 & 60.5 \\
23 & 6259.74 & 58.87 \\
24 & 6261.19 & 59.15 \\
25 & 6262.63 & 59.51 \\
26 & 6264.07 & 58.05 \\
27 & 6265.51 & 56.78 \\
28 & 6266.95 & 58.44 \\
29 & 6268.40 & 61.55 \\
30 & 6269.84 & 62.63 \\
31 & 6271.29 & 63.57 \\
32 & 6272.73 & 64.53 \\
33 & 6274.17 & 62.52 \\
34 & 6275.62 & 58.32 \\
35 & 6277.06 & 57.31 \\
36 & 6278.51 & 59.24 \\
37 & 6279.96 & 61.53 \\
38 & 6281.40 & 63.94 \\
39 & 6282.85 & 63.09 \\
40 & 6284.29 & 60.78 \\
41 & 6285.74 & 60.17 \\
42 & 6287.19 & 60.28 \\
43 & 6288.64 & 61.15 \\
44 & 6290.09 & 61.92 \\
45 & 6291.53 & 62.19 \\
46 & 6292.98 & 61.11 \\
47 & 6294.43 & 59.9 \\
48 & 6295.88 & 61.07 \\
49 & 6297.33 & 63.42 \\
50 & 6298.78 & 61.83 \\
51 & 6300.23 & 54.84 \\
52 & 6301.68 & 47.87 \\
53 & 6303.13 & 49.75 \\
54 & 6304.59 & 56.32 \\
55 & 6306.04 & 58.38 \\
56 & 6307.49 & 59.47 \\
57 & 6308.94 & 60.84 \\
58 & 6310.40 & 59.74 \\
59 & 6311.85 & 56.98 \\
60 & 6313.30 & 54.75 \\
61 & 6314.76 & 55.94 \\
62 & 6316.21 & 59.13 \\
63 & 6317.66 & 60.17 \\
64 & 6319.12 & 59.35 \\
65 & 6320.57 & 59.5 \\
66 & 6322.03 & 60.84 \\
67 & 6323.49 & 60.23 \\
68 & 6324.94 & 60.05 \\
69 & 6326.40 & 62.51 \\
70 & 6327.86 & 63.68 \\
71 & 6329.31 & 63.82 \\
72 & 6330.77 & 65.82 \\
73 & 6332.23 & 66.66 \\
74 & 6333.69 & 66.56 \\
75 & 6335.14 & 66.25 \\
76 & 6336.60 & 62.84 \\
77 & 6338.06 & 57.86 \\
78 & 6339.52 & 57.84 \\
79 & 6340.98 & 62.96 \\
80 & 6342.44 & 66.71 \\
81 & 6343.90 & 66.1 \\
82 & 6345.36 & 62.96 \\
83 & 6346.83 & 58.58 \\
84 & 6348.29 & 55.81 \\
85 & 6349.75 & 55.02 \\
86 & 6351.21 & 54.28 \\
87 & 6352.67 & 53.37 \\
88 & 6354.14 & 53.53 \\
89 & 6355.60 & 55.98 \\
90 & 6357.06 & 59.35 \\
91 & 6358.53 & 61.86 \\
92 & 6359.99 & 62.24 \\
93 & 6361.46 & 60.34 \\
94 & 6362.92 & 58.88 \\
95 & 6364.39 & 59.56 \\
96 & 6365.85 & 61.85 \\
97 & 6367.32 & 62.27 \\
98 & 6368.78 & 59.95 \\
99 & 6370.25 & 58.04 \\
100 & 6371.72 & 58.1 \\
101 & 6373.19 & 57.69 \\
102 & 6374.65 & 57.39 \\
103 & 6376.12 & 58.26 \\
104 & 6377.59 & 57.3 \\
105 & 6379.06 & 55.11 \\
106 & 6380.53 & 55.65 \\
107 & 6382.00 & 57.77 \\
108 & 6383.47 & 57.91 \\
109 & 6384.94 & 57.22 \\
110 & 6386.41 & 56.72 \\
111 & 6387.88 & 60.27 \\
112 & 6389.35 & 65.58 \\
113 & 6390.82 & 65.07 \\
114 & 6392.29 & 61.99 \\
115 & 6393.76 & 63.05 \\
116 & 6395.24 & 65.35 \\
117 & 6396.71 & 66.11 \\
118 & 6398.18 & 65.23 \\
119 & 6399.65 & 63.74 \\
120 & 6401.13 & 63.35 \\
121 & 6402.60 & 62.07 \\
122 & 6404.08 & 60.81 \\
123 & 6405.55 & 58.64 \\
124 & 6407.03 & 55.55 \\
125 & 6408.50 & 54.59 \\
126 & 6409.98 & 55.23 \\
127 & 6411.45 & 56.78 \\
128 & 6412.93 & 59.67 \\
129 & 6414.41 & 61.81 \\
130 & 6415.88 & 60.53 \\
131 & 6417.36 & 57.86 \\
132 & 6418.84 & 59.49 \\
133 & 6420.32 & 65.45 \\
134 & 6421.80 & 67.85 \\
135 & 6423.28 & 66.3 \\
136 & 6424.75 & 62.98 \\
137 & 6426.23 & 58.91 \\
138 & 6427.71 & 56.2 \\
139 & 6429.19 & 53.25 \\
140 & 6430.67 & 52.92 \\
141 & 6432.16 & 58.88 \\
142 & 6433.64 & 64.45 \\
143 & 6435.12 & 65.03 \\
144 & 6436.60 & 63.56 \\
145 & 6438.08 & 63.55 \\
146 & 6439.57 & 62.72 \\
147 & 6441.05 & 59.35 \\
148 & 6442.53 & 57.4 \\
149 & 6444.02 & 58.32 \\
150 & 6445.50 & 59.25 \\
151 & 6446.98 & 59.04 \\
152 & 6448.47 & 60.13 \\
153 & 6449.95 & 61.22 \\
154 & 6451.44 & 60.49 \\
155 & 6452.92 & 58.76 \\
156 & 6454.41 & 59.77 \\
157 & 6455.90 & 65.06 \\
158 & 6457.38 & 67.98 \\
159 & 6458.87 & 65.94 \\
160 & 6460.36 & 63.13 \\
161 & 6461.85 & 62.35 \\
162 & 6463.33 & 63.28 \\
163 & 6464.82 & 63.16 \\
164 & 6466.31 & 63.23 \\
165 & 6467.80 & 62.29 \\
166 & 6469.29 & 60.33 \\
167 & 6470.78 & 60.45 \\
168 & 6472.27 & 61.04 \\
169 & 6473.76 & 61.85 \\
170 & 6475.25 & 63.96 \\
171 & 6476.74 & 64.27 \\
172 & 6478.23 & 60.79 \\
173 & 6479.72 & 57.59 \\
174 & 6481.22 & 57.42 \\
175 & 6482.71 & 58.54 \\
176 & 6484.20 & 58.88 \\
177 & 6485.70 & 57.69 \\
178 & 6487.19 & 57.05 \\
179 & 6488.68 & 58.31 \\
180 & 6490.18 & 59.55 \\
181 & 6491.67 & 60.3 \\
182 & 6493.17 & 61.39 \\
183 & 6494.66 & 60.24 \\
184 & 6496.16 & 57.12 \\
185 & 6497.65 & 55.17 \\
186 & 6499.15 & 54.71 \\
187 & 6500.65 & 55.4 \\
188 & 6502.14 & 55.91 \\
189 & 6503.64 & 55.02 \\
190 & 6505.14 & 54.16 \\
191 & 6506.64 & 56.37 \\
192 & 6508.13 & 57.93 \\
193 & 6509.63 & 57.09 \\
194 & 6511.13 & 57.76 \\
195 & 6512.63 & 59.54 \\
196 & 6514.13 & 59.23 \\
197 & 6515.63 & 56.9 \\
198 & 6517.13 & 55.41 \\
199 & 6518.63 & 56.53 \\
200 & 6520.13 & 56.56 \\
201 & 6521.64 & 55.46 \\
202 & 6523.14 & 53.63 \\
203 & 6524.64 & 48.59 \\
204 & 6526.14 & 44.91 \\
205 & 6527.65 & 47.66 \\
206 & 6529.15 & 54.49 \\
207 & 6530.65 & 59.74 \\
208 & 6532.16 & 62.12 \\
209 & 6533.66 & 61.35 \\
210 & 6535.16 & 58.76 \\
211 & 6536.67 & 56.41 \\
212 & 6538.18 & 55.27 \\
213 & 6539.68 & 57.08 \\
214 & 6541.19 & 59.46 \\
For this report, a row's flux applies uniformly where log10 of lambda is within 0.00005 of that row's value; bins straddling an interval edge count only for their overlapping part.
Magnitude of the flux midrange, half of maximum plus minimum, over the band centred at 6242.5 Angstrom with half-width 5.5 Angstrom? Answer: -4.40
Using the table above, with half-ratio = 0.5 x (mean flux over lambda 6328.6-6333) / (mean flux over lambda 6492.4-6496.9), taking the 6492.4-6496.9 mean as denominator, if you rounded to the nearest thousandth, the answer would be 0.549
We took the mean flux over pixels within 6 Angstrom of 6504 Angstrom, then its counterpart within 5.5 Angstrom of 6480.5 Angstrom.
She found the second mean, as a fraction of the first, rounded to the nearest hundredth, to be 1.07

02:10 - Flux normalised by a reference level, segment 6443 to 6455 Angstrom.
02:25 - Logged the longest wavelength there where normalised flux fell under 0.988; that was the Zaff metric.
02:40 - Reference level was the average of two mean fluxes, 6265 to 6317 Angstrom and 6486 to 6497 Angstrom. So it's 6444.02 Angstrom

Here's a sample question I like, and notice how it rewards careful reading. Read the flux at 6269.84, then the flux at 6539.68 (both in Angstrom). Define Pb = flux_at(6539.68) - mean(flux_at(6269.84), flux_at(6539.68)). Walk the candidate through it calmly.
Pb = -2.8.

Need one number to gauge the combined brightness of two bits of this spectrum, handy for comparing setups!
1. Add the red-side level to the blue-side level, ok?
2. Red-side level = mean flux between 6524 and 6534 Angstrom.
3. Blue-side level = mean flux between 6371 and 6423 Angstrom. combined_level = 114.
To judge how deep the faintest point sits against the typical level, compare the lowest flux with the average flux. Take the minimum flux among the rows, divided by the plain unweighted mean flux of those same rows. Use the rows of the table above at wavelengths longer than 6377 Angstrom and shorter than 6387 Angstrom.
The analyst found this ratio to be 0.970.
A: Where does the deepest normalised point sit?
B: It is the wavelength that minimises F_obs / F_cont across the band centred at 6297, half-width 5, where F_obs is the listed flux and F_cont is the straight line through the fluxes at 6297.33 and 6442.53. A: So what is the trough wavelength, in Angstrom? 6301.68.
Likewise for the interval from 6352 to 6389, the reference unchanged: 6352.67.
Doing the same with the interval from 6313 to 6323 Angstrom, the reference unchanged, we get 6313.30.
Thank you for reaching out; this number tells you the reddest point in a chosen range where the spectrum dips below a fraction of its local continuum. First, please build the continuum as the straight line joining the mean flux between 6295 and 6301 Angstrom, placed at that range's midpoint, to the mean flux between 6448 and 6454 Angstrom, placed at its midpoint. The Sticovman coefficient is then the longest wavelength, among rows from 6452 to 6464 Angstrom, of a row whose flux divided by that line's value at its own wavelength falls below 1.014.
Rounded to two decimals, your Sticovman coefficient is 6454.41 Angstrom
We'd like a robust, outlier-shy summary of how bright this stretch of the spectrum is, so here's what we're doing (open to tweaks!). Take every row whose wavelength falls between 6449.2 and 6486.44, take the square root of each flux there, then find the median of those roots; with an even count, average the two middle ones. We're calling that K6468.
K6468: 7.82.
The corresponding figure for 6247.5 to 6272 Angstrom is 7.78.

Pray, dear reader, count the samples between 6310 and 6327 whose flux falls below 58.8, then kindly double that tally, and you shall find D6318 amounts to 6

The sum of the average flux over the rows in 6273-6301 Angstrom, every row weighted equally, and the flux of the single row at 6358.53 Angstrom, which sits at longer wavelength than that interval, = 123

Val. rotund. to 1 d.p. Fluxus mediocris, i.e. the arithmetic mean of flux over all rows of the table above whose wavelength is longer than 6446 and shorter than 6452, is 60.2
